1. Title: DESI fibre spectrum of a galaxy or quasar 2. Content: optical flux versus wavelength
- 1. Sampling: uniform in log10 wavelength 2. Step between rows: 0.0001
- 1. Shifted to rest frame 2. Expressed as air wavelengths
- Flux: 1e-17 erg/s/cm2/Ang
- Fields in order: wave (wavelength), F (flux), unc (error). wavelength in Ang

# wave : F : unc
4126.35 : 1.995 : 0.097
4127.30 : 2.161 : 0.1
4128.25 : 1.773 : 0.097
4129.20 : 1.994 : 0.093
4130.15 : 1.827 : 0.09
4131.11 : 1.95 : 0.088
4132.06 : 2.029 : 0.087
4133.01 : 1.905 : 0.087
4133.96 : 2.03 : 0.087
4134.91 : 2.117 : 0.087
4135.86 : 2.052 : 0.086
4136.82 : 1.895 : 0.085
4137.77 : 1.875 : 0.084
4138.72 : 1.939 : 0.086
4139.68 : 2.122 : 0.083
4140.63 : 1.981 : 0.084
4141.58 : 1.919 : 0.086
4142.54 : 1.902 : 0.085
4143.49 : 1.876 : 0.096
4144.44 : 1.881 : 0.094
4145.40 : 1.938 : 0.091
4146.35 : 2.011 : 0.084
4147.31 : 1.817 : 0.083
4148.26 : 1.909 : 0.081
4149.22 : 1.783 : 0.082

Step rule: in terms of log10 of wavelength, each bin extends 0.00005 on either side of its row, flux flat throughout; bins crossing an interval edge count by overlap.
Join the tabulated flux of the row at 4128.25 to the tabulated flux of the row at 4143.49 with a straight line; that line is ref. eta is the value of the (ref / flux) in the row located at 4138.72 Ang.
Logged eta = 0.95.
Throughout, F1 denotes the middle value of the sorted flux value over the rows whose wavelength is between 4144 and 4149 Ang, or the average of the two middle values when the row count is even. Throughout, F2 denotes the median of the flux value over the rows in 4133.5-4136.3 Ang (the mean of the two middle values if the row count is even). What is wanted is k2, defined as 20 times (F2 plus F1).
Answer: 79.2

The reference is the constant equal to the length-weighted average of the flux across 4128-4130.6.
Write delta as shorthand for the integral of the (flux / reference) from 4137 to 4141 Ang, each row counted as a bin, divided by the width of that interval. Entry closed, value 1.05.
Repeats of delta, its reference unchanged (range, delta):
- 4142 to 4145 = 1.01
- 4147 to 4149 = 0.99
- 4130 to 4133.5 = 1.03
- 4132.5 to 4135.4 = 1.08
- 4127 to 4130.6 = 1.03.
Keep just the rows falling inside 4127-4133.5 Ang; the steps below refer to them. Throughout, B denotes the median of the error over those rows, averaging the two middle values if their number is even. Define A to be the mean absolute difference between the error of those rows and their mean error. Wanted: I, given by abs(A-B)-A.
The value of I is 0.082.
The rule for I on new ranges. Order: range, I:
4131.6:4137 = 0.086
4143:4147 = 0.085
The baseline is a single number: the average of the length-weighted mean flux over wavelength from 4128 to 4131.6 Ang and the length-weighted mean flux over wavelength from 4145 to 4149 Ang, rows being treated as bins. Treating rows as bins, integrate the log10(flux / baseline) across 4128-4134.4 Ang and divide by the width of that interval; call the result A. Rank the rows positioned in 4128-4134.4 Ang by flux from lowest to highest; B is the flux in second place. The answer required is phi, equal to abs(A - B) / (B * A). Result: 135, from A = 0.007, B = 1.827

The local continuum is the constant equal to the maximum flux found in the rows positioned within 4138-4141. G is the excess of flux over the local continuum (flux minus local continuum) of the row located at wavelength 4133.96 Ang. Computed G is -0.09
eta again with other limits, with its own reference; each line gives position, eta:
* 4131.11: 0.92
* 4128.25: 1.00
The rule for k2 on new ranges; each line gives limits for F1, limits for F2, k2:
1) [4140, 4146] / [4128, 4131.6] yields 76.0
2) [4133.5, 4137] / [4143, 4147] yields 79.0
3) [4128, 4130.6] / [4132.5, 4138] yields 75.9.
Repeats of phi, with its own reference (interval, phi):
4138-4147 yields 96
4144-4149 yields 1246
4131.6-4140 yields 48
